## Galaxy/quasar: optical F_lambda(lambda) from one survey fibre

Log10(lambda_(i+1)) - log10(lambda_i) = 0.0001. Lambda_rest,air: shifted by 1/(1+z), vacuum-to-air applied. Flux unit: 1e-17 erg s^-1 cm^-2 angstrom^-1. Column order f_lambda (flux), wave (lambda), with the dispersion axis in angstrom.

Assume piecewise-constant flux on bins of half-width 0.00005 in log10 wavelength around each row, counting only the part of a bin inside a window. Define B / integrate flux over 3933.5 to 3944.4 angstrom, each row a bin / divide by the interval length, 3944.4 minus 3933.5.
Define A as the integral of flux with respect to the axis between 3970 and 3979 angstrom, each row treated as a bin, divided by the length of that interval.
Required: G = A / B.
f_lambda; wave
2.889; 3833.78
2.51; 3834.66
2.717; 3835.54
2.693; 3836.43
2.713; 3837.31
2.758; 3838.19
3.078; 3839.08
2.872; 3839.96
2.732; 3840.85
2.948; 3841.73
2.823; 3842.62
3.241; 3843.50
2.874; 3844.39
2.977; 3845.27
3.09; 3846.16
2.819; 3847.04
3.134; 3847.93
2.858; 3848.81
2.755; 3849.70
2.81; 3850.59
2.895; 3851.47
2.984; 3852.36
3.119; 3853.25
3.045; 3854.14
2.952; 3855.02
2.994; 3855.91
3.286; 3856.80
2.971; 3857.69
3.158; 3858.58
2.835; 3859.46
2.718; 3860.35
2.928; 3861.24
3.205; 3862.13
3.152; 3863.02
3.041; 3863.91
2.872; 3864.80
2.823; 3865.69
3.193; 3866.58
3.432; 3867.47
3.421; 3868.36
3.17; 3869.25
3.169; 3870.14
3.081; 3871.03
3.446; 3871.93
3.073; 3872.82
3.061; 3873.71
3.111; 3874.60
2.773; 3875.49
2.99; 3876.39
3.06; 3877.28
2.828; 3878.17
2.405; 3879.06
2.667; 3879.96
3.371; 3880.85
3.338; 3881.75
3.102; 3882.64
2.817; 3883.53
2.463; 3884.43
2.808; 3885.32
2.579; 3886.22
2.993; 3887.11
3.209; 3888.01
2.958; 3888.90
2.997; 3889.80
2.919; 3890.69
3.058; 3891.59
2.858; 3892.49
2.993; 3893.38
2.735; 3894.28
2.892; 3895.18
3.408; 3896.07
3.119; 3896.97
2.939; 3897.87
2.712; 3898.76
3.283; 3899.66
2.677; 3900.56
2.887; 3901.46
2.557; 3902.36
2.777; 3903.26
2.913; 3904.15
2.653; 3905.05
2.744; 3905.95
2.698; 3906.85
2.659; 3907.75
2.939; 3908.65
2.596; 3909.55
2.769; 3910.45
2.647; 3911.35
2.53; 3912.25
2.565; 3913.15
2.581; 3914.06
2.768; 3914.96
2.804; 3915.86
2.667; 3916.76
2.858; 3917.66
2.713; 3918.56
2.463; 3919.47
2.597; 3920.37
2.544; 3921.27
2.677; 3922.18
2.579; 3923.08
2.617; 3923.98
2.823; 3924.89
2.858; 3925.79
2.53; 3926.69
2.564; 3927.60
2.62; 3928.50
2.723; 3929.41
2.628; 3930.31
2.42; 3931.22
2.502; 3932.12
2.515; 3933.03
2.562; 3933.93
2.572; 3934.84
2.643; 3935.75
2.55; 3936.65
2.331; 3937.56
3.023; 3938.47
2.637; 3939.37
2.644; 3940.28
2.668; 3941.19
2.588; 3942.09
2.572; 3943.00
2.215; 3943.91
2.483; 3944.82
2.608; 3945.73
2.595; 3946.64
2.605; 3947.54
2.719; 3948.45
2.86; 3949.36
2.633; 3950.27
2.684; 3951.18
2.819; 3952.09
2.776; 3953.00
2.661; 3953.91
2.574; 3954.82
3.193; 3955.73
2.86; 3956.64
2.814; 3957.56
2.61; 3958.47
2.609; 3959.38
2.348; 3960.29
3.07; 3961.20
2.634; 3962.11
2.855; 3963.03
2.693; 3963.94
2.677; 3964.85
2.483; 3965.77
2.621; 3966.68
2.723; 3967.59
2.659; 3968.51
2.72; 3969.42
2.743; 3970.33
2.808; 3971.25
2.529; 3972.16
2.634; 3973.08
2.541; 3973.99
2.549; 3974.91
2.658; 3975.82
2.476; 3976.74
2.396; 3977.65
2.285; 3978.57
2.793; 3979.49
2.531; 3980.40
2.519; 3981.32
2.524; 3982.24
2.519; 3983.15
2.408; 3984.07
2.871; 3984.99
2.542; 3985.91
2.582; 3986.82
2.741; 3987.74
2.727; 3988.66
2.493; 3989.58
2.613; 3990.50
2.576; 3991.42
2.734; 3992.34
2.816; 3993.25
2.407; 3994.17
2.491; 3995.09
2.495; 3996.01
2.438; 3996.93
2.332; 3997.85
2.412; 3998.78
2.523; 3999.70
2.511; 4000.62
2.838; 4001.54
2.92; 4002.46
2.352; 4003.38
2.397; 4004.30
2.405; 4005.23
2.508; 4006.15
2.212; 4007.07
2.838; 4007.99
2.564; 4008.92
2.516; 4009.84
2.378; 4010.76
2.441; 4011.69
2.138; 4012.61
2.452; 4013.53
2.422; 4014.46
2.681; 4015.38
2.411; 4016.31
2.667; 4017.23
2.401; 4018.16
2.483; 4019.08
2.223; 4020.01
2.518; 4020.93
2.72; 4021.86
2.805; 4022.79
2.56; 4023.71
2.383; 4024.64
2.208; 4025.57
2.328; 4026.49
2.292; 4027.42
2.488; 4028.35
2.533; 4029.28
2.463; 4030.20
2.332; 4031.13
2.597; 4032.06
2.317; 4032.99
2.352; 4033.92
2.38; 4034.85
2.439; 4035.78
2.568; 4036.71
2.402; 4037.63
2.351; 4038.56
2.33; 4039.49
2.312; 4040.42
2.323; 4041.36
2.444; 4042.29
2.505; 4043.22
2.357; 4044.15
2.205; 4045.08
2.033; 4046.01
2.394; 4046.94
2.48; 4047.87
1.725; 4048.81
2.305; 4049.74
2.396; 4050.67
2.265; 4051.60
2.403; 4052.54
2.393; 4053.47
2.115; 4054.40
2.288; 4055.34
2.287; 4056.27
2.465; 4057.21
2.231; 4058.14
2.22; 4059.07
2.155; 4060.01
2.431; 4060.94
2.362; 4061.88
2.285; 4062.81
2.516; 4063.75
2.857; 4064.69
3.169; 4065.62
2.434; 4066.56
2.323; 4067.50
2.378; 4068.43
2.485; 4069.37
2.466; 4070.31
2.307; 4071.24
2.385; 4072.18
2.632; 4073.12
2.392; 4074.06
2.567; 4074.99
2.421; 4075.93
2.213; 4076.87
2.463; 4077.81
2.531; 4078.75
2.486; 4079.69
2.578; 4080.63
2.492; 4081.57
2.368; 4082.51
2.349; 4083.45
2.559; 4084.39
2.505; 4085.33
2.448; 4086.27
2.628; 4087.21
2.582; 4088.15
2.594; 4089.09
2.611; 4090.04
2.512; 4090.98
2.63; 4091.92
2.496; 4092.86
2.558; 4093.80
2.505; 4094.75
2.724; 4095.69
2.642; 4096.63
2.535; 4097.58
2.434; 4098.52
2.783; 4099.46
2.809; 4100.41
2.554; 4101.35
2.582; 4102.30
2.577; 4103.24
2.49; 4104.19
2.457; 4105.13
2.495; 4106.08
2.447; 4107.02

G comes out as 0.99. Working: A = 2.56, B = 2.58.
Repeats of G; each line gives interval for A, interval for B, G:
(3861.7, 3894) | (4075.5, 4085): 1.23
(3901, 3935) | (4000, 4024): 1.06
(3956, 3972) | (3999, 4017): 1.08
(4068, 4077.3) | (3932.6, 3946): 0.94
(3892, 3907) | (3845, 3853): 0.98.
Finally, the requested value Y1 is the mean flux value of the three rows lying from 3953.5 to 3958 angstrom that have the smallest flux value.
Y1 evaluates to 2.68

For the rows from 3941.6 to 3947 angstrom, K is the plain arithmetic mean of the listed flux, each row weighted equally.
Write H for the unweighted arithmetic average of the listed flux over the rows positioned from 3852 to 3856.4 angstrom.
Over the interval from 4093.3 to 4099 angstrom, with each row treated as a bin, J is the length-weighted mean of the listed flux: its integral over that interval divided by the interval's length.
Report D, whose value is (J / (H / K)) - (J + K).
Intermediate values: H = 3.02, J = 2.57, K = 2.5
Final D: -2.94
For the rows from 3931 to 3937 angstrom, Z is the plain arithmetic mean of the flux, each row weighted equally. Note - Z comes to 2.5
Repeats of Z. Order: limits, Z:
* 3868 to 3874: 3.2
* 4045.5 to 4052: 2.2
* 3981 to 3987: 2.6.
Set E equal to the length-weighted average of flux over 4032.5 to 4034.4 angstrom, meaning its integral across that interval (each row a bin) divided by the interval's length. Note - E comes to 2.33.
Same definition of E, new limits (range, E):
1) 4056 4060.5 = 2.27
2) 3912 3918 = 2.68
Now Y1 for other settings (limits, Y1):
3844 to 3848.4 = 2.89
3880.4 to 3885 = 2.79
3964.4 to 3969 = 2.59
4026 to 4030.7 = 2.36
